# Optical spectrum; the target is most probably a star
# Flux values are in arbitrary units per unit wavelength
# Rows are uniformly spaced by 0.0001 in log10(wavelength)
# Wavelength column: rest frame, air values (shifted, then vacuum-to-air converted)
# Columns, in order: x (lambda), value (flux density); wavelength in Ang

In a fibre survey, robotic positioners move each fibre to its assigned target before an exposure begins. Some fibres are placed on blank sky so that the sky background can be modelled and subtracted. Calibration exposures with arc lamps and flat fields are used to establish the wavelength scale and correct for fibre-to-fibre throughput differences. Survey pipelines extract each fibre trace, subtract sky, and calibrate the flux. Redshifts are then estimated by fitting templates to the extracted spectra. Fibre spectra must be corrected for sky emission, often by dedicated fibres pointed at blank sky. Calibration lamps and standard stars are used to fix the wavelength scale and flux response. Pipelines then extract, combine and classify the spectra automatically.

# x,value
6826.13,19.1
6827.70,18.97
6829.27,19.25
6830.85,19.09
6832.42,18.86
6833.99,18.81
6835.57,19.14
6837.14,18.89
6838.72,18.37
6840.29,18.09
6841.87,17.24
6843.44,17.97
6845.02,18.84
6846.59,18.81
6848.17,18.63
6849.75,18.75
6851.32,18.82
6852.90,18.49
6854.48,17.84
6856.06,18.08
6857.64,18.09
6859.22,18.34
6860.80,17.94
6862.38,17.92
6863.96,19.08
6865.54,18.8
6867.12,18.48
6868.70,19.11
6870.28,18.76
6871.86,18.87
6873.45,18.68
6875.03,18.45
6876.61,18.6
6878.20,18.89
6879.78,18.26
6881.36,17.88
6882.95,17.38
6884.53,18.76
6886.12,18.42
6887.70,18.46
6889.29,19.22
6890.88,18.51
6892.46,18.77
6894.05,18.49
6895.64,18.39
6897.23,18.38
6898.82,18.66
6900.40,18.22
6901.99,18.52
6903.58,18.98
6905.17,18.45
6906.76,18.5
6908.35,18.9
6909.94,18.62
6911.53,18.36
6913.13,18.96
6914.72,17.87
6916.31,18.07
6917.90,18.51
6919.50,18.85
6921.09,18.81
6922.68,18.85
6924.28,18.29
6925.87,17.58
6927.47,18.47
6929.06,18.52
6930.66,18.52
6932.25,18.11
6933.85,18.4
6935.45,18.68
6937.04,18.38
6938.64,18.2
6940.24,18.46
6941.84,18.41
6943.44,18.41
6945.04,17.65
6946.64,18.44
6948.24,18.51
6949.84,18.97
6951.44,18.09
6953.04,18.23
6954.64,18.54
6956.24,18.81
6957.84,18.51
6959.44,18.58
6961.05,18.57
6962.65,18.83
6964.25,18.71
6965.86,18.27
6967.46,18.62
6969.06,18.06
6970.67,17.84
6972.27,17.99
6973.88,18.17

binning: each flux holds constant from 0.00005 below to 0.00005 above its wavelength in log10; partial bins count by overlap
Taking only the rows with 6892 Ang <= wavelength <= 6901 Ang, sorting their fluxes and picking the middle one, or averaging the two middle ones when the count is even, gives 18.44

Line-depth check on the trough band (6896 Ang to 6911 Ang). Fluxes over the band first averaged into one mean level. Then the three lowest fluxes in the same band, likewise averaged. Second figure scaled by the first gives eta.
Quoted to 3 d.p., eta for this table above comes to 0.988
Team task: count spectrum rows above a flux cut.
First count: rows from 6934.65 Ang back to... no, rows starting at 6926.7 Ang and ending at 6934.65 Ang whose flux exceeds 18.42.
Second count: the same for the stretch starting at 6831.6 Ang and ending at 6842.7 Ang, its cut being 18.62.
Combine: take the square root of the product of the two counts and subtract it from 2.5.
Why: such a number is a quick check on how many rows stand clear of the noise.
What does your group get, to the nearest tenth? -1.0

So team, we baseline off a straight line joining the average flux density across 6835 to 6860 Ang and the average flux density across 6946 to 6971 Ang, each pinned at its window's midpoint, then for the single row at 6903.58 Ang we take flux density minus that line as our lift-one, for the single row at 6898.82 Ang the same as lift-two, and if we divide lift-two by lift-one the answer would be 0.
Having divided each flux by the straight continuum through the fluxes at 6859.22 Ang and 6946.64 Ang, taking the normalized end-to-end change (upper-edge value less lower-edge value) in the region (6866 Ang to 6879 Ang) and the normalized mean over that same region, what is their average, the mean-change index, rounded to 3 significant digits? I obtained 0.521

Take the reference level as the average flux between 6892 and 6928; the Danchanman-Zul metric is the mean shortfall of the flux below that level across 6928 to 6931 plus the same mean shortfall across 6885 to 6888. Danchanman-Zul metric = 0.0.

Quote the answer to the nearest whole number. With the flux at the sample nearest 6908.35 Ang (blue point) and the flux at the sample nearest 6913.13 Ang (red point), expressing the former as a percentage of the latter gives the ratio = 100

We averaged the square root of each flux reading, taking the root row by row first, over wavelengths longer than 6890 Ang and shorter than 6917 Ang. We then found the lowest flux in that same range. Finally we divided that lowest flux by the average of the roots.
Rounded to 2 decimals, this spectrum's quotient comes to 4.15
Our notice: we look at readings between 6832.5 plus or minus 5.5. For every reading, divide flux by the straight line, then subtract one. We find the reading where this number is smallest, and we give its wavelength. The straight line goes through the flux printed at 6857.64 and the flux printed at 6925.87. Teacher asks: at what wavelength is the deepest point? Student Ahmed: 6833.99 Ang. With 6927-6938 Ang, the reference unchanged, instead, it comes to 6932.25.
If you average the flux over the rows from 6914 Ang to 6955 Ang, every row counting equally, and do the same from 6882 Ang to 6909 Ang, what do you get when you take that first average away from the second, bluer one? 0.15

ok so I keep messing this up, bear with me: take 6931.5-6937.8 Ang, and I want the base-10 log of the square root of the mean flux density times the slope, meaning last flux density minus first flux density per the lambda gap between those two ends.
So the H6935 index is 0.0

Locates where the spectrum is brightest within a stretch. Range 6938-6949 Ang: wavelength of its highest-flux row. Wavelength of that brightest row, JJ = 6948.24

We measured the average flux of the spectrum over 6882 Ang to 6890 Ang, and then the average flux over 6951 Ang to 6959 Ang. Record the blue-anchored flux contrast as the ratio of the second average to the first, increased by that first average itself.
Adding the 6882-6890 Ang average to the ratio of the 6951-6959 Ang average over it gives 19.4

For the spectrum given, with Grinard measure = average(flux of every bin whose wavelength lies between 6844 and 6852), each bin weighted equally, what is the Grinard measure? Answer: 18.8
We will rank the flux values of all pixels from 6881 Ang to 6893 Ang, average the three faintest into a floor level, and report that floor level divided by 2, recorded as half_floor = 8.95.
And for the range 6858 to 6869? 9.03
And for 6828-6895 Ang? 8.74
